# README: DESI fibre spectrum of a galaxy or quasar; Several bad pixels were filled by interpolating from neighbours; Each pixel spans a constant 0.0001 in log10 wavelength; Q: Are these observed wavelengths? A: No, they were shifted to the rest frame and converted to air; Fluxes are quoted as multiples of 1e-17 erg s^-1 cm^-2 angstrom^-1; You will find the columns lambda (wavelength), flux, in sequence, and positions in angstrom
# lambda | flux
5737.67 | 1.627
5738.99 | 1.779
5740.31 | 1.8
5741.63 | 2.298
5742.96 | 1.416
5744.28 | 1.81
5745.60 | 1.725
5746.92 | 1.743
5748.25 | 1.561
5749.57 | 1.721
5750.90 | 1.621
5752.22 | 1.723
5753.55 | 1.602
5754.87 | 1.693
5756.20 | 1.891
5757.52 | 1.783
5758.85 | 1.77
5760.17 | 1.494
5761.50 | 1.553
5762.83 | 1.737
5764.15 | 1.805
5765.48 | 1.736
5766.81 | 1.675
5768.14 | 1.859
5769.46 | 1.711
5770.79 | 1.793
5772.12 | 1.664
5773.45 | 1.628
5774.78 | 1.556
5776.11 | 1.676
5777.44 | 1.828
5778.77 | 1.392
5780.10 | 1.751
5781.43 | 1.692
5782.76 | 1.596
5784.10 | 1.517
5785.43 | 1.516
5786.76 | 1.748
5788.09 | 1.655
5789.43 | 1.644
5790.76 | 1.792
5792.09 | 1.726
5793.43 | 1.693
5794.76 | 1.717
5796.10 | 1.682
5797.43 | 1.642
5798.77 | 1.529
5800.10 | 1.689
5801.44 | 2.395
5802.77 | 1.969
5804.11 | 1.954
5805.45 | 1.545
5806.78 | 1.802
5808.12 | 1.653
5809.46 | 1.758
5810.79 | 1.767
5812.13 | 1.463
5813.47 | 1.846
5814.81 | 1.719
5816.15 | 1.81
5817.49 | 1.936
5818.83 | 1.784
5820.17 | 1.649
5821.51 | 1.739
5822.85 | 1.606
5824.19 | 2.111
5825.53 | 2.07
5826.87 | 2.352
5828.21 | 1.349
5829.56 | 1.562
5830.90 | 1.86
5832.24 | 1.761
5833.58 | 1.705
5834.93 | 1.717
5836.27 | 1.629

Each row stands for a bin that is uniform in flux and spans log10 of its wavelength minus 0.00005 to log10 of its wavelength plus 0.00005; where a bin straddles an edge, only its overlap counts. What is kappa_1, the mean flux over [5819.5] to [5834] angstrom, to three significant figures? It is 1.80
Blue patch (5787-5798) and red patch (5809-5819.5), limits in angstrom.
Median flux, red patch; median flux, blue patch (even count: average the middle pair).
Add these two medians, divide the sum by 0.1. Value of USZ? 34.6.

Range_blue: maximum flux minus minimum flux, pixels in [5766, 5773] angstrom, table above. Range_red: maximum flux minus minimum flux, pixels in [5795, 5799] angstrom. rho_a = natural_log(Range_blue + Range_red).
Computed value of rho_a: -1.1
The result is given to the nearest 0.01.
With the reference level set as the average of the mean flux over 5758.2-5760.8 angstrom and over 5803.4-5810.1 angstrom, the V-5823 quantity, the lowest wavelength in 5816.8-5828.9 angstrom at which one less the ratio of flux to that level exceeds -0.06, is 5818.83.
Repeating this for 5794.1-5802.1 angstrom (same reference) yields 5794.76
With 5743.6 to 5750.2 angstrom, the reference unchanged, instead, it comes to 5745.60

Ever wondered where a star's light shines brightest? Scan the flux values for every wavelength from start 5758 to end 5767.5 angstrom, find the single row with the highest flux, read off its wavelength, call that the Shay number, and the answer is 5764.15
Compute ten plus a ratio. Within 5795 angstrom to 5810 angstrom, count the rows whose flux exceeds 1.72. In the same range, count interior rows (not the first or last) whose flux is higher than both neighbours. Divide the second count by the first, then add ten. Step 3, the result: 10.4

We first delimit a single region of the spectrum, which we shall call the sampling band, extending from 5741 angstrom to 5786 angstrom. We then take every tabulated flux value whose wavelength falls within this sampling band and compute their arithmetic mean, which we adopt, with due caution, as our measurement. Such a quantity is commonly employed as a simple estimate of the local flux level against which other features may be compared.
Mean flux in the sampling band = 1.69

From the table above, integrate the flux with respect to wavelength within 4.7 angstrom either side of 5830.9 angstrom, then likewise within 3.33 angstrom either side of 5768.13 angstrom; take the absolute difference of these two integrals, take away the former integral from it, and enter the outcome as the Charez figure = -12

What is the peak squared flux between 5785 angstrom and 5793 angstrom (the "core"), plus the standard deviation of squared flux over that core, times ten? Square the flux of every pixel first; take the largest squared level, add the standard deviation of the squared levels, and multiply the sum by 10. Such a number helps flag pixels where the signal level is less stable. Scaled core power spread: 35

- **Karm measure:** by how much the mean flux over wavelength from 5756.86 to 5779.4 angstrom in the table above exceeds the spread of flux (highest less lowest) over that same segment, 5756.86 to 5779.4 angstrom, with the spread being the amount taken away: 1.2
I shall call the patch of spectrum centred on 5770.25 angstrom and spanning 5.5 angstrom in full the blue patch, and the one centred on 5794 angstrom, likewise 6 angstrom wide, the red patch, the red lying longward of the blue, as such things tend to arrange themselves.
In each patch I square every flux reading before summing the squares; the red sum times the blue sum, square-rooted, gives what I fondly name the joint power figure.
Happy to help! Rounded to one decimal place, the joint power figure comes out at 12.0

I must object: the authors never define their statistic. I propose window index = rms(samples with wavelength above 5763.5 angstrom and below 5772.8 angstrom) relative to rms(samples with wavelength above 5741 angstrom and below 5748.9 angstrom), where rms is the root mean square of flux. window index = 0.98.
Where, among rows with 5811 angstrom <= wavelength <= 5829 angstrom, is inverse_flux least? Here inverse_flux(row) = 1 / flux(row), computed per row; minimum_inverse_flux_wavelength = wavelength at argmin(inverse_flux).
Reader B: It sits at 5826.87 angstrom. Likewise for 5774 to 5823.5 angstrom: 5801.44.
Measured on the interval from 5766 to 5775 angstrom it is 5768.14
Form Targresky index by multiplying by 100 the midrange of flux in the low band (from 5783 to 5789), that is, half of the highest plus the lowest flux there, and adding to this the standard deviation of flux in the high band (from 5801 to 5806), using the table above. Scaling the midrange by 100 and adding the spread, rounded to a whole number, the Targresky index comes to 164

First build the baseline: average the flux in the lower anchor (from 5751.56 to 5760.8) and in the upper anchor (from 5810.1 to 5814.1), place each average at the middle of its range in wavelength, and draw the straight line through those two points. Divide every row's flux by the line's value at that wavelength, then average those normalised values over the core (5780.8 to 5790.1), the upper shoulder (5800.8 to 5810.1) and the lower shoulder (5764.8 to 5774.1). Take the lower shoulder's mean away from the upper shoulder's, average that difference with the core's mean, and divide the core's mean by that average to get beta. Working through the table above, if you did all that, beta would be 1.83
